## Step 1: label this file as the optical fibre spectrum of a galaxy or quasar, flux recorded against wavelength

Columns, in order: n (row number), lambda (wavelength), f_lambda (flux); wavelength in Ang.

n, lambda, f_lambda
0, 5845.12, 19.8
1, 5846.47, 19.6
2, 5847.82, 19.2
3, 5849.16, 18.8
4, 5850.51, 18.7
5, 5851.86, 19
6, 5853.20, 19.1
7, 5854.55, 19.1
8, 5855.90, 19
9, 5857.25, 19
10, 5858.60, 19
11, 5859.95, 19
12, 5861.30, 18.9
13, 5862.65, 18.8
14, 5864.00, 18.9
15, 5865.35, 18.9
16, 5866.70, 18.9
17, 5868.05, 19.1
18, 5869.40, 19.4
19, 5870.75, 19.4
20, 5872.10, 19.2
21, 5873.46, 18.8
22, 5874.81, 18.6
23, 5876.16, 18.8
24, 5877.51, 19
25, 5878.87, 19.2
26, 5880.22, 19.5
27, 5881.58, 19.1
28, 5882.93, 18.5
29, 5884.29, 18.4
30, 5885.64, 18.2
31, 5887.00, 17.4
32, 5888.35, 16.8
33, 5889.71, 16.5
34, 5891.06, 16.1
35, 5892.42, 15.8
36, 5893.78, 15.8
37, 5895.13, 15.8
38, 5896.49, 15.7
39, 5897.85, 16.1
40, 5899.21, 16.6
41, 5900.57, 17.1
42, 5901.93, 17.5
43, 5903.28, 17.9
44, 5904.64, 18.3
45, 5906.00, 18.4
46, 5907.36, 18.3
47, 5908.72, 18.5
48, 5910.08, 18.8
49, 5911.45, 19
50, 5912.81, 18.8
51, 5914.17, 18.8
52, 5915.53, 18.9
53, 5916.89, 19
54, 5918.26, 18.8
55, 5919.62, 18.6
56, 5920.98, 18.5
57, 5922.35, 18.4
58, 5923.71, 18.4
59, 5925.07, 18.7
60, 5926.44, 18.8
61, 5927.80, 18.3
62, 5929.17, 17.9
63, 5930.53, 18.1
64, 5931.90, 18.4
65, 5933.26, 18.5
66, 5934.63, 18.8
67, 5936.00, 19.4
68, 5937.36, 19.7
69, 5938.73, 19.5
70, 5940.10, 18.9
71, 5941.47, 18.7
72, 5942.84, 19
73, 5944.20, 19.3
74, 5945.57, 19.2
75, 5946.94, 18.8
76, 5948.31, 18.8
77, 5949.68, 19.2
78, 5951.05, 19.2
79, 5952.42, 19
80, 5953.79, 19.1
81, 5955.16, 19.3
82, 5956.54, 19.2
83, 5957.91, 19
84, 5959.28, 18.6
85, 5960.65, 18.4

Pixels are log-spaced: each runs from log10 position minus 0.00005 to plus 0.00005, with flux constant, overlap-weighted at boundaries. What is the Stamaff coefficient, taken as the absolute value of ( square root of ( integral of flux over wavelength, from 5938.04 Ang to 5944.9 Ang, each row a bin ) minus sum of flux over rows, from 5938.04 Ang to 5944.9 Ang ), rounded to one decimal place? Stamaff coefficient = 84.0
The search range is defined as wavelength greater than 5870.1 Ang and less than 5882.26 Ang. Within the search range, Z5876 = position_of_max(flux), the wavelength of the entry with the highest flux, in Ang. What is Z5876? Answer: 5880.22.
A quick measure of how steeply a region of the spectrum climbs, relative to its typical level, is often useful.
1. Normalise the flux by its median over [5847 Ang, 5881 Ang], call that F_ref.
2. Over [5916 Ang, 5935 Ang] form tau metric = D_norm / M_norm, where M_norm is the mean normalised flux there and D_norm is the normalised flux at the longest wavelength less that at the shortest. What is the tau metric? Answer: -0.011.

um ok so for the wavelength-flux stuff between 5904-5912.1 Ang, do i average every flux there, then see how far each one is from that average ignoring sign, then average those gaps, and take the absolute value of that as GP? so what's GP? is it 0.23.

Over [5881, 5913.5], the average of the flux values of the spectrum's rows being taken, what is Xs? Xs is 17.5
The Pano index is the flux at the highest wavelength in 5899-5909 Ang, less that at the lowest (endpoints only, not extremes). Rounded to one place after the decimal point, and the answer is 1.9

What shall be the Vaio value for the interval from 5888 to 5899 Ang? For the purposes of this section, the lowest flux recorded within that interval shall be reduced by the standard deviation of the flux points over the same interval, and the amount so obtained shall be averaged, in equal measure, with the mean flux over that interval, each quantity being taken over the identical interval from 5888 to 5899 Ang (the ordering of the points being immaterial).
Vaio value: 15.7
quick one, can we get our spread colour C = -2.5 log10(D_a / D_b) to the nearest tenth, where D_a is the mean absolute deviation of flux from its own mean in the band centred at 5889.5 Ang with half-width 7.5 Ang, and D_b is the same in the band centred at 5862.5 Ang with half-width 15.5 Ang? -2.0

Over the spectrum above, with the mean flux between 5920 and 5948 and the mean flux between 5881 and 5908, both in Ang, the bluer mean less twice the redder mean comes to -20.3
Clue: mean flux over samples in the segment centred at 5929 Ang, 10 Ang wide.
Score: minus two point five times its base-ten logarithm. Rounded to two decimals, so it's -3.16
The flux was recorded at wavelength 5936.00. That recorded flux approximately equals 19.4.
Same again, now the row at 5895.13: 15.8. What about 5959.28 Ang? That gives 18.6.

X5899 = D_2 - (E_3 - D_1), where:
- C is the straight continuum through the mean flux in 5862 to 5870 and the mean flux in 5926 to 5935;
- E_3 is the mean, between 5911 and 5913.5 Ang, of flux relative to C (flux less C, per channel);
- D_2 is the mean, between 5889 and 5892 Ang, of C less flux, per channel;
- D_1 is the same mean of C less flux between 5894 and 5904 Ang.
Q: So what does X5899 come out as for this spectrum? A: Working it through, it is 4.2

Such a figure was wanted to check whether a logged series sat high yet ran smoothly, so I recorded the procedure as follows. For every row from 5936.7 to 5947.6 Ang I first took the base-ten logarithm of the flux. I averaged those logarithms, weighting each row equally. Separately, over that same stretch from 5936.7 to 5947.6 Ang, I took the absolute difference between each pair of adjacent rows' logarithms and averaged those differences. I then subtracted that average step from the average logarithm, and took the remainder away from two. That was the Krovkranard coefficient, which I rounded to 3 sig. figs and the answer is 0.725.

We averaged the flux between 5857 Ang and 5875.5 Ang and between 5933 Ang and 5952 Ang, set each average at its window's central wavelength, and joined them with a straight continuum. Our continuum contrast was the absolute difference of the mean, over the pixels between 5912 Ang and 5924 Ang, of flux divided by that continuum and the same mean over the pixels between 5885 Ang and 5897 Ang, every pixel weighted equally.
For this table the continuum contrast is 0.12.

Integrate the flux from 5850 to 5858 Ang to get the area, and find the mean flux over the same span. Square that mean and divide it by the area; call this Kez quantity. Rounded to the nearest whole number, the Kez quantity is 2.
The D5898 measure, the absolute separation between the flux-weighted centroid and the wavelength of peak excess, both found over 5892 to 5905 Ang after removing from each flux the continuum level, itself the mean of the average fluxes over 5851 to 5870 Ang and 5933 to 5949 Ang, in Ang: 7.6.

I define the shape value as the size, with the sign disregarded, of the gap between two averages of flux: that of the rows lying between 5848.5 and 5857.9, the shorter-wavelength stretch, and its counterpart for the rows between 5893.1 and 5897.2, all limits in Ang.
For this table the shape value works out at 3.2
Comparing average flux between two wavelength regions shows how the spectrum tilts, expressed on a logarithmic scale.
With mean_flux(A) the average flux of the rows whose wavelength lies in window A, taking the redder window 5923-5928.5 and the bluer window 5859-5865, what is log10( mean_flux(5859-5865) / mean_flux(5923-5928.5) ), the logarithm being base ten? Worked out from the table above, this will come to 0.008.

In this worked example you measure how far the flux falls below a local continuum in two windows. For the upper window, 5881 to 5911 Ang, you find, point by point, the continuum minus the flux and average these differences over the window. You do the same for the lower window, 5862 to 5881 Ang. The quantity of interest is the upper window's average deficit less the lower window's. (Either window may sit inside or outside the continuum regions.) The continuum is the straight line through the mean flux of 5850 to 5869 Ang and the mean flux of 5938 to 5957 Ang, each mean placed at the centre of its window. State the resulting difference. 1.7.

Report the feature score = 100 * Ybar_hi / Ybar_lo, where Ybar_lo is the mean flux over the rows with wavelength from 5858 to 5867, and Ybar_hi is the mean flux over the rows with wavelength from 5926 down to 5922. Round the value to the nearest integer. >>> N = 98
